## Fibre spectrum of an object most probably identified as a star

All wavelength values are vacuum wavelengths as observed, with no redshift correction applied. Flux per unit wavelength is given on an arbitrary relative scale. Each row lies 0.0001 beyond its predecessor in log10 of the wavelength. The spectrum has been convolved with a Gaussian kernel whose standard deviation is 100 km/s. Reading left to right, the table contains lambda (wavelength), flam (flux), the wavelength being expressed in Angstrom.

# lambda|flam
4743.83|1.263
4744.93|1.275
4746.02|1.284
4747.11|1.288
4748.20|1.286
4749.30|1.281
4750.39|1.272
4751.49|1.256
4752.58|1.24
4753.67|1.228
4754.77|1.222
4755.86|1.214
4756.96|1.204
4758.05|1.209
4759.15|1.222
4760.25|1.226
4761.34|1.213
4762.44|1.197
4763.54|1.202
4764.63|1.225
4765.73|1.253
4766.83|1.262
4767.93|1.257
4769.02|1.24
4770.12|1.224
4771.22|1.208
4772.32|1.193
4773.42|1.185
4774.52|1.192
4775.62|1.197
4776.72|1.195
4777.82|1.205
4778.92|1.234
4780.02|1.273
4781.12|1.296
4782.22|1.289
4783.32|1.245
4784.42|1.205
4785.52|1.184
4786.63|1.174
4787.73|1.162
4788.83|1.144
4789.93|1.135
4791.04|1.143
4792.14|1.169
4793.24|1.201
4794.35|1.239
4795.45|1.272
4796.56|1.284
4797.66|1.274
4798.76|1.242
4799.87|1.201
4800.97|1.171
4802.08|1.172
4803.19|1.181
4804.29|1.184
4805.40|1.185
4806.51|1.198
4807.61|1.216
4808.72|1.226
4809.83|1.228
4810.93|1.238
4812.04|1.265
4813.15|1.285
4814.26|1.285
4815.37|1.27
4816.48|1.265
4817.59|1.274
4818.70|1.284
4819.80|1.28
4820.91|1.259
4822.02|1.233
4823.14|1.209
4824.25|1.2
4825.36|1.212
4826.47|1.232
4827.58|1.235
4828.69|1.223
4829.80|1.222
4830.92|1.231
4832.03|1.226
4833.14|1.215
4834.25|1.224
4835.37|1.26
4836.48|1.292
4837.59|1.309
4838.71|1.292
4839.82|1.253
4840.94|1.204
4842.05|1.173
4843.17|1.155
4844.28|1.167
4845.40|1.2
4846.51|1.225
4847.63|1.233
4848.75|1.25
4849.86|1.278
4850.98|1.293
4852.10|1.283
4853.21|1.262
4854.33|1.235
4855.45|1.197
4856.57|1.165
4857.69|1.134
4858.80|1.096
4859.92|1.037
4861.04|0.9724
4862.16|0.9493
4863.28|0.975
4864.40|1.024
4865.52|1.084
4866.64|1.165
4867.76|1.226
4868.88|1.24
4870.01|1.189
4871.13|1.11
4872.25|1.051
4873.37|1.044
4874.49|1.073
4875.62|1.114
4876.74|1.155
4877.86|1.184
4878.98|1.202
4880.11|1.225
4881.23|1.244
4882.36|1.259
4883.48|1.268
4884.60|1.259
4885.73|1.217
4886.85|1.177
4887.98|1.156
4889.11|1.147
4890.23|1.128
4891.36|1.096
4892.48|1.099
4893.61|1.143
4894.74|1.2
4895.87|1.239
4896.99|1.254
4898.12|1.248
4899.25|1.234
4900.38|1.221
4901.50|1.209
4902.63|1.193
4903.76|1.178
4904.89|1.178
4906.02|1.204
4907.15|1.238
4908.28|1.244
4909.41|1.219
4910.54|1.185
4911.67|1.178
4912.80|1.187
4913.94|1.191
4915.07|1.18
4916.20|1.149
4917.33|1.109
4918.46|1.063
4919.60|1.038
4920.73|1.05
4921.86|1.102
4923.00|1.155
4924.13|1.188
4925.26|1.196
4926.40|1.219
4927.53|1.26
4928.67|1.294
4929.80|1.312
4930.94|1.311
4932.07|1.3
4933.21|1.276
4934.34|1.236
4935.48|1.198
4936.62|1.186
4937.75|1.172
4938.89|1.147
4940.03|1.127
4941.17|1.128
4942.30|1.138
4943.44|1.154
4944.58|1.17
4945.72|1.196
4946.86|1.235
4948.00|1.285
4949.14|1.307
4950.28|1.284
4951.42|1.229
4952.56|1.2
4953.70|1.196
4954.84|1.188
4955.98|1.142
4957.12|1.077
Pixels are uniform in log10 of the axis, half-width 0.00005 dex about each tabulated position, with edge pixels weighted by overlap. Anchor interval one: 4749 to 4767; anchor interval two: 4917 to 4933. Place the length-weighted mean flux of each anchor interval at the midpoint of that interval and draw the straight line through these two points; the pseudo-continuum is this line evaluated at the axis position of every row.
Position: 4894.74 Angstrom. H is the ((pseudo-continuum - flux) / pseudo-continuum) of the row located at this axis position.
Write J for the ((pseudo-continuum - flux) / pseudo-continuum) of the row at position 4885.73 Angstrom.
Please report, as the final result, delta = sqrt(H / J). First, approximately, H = -0.003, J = -0.02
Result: 0.46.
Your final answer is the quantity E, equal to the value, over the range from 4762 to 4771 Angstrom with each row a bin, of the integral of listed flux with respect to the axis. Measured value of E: 11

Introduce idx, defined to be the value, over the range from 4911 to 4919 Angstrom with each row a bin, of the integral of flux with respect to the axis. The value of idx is 9.2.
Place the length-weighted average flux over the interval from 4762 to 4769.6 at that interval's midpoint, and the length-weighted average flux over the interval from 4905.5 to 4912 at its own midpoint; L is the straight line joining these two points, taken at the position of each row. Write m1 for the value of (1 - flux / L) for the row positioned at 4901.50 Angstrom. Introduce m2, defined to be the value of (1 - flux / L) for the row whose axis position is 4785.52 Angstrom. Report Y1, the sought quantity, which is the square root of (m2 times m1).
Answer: 0.013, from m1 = 0.00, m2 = 0.04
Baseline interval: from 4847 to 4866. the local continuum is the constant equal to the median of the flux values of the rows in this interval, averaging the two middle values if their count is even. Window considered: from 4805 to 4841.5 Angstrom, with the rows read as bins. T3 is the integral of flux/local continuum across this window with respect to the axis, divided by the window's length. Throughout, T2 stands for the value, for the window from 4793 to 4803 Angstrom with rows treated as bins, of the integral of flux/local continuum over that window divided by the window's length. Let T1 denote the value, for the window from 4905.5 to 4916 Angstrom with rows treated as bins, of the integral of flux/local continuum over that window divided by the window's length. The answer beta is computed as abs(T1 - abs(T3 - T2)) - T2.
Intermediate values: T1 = 1.03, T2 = 1.05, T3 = 1.07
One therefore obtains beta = -0.037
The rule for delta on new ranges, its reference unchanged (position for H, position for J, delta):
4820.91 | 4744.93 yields 1.04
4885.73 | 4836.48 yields 0.48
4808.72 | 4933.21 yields 0.31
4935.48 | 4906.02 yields 1.06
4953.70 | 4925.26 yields 1.39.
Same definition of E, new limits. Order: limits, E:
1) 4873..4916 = 51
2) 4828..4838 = 12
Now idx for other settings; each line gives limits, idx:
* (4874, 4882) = 9.4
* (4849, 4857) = 10.0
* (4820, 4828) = 9.8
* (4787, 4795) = 9.4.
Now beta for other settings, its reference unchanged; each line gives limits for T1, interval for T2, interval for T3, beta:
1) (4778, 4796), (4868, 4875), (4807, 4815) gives -0.033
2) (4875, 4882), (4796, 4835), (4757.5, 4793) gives -0.057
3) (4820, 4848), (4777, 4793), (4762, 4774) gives 0.005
